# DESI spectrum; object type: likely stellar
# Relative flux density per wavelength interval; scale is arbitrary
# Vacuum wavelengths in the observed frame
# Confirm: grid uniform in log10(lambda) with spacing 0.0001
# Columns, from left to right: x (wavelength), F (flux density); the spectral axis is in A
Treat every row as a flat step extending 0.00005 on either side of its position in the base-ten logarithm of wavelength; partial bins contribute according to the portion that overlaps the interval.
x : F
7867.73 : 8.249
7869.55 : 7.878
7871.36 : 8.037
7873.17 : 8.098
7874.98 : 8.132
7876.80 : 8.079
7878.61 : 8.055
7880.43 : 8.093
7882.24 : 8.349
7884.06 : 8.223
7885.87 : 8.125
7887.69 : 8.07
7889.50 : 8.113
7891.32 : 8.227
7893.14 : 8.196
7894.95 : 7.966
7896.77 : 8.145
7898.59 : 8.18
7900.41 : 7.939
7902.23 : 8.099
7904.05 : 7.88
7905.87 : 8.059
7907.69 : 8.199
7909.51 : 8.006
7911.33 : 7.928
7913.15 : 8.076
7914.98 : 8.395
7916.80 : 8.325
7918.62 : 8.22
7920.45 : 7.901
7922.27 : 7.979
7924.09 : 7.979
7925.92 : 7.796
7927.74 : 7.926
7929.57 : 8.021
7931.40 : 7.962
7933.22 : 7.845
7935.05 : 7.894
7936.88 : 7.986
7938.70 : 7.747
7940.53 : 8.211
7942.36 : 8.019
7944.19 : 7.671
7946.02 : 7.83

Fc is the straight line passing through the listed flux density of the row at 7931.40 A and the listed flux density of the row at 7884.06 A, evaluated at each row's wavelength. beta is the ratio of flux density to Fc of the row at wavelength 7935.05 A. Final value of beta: 0.99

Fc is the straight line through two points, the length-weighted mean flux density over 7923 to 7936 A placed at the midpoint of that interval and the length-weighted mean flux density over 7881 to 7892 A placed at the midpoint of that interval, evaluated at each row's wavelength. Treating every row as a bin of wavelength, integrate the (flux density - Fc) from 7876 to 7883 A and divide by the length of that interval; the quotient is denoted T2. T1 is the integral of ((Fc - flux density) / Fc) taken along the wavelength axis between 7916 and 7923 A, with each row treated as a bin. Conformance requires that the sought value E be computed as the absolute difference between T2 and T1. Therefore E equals 0.024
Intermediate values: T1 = -0.11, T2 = -0.09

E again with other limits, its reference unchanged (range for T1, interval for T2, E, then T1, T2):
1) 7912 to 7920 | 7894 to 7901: 0.171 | -0.22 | -0.05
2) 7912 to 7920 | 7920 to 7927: 0.184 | -0.22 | -0.04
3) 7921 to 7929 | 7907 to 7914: 0.009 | 0.02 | 0.01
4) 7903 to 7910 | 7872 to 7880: 0.178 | 0.02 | -0.16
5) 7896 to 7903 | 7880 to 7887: 0.015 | 0.01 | 0.00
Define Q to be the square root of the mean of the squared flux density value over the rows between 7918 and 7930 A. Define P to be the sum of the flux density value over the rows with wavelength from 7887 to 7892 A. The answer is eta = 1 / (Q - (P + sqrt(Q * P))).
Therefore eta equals -0.033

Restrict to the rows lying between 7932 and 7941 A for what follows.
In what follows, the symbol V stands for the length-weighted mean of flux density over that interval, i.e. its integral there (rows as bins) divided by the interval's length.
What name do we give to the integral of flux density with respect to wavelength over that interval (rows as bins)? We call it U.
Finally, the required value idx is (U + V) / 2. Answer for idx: 40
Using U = 71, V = 7.93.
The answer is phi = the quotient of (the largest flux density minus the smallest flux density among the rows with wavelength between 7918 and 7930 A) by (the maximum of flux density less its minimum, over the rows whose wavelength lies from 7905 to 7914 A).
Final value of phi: 1.6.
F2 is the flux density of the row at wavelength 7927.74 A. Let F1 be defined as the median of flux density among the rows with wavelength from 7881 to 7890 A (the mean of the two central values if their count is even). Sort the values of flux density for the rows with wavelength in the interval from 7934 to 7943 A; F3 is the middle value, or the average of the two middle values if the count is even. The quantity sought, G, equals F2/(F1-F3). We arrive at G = 57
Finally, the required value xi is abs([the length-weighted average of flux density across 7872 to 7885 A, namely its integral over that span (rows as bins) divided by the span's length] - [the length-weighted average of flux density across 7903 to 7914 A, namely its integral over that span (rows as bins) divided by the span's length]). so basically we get 0.12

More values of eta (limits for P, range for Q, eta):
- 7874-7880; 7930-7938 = -0.033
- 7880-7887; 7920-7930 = -0.024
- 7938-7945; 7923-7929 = -0.025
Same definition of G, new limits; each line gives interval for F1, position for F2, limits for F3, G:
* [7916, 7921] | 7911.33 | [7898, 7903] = 66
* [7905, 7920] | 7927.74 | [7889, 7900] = -317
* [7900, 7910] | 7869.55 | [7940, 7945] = 584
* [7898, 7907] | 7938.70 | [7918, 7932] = 88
